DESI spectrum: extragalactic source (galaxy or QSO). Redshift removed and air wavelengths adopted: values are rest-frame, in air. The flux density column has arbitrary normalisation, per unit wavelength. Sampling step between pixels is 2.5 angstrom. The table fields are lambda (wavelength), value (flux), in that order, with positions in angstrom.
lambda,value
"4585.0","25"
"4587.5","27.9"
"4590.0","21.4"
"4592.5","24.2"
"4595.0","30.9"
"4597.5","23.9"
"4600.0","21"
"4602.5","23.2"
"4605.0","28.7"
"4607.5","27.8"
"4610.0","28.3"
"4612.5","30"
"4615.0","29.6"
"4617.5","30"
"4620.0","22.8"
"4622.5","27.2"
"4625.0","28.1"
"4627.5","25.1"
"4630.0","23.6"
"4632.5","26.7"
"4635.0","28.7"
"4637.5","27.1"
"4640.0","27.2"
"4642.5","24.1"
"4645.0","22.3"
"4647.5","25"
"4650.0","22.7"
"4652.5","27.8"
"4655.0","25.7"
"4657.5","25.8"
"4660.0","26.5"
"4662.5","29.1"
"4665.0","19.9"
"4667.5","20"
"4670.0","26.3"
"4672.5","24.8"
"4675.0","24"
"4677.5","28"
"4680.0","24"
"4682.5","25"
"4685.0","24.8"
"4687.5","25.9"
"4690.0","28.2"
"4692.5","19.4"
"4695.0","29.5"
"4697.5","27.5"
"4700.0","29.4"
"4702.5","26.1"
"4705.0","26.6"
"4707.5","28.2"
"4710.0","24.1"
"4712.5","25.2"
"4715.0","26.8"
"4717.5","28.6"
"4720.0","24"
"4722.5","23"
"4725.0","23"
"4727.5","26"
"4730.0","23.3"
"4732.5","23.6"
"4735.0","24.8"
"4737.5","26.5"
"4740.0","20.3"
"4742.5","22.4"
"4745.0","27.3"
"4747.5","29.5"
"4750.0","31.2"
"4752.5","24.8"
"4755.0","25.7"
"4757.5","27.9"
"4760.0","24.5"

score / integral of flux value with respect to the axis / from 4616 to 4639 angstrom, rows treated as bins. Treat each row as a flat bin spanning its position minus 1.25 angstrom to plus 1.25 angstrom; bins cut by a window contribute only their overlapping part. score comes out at 612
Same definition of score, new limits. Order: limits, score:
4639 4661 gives 554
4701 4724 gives 595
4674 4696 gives 559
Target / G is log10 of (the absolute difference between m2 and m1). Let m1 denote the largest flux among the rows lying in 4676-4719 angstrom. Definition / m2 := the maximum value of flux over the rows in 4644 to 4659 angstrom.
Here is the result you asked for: 0.23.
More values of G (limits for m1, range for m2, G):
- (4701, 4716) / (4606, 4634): 0.26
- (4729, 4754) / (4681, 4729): 0.23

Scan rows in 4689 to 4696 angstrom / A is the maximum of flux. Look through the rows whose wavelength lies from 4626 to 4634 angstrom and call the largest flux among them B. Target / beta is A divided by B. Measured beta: 1.10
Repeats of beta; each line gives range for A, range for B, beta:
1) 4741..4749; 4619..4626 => 1.05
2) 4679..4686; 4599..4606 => 0.87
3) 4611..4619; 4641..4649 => 1.20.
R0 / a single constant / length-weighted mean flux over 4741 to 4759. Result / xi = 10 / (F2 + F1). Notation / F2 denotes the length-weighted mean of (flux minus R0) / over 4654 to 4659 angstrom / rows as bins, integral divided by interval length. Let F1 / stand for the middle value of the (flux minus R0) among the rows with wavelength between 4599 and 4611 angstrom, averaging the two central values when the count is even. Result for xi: -101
